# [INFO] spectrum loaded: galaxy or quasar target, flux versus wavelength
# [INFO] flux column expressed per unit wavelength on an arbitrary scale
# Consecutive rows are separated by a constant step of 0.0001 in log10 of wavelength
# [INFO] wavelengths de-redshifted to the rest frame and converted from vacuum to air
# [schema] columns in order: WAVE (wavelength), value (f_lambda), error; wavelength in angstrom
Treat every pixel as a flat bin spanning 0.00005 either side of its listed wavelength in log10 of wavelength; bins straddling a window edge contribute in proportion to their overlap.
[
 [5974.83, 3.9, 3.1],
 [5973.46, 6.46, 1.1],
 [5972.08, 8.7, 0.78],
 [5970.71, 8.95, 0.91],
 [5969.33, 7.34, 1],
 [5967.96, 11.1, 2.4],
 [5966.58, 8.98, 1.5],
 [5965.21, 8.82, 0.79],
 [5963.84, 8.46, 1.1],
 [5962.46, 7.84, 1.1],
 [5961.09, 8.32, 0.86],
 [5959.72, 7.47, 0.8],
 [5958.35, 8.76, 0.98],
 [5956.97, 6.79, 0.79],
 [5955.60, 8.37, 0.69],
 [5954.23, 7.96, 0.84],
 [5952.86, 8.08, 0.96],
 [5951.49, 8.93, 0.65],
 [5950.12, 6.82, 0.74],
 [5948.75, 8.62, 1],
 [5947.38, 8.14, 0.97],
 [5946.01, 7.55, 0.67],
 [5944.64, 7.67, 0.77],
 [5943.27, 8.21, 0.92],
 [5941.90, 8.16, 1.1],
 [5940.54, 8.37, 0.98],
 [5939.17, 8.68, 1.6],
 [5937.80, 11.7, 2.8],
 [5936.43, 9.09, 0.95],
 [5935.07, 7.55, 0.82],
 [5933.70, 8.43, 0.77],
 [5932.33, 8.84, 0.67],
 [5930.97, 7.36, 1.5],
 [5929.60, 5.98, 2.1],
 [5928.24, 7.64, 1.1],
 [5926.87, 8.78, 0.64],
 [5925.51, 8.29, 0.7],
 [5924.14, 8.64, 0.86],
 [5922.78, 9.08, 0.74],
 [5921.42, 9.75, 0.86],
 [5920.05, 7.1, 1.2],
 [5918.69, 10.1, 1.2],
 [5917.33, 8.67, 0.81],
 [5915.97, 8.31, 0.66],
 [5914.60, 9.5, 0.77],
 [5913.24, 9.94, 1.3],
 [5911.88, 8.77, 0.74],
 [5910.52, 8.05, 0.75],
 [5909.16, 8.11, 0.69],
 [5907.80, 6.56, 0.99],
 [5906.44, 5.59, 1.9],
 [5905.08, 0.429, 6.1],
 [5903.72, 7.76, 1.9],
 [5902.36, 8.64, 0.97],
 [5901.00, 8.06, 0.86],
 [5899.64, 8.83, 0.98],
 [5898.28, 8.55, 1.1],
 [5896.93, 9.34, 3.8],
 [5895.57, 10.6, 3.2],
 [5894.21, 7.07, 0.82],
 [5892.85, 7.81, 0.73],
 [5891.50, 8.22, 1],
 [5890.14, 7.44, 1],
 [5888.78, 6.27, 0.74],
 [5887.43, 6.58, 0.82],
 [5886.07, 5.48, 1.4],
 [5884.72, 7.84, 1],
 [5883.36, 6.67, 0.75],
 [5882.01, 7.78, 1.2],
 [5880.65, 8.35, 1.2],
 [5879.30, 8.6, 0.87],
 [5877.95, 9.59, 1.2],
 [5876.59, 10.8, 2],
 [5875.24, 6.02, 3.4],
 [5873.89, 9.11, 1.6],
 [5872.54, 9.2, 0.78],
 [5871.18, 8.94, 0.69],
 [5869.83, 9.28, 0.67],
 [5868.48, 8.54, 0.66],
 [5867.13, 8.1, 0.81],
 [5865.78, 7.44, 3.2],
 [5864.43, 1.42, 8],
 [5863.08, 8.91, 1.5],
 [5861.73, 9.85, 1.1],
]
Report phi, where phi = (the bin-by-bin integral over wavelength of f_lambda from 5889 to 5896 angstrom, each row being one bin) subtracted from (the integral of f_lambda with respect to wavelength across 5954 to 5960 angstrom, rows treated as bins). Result -9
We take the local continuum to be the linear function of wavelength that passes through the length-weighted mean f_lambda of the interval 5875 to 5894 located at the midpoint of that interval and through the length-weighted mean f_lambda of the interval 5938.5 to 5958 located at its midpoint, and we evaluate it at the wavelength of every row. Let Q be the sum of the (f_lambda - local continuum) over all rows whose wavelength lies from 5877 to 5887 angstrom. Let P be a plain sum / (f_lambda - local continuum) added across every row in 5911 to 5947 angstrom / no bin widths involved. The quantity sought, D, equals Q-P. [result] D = -15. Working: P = 15.9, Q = 0.5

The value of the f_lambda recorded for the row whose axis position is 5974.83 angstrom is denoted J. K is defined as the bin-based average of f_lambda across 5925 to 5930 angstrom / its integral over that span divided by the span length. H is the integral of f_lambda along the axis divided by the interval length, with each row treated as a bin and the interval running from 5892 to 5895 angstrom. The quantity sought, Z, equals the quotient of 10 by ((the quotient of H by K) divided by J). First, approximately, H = 7.6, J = 3.9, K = 7.75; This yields 40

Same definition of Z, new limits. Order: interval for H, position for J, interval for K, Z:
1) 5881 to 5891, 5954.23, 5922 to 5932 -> 92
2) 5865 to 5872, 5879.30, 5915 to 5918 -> 88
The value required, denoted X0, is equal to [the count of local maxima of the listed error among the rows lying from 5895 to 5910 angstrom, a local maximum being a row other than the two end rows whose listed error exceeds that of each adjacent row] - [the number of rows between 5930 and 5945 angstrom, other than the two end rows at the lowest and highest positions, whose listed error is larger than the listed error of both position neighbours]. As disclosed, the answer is 0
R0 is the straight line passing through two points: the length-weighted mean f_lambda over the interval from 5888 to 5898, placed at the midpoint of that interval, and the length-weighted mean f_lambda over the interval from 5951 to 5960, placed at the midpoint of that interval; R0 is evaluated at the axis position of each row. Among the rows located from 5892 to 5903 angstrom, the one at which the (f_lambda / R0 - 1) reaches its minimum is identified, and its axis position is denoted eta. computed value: 5894.21 angstrom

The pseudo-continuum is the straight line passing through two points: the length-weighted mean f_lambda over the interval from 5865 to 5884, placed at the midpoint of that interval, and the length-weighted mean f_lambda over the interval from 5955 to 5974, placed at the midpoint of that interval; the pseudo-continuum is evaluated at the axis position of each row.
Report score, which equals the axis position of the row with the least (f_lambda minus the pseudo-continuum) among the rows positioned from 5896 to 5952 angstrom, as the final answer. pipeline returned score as 5905.08 angstrom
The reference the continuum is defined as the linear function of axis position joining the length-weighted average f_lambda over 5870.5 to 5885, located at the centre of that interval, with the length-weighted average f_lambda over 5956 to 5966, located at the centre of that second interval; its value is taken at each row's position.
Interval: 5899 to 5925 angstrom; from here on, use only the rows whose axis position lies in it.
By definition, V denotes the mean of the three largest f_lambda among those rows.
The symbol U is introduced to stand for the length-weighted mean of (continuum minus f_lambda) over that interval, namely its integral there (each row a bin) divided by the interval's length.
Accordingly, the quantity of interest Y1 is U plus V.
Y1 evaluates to 10.2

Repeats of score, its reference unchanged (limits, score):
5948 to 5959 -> 5956.97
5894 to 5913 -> 5905.08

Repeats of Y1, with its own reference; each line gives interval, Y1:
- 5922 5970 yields 10.5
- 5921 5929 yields 8.8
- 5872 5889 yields 10.4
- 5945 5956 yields 8.7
